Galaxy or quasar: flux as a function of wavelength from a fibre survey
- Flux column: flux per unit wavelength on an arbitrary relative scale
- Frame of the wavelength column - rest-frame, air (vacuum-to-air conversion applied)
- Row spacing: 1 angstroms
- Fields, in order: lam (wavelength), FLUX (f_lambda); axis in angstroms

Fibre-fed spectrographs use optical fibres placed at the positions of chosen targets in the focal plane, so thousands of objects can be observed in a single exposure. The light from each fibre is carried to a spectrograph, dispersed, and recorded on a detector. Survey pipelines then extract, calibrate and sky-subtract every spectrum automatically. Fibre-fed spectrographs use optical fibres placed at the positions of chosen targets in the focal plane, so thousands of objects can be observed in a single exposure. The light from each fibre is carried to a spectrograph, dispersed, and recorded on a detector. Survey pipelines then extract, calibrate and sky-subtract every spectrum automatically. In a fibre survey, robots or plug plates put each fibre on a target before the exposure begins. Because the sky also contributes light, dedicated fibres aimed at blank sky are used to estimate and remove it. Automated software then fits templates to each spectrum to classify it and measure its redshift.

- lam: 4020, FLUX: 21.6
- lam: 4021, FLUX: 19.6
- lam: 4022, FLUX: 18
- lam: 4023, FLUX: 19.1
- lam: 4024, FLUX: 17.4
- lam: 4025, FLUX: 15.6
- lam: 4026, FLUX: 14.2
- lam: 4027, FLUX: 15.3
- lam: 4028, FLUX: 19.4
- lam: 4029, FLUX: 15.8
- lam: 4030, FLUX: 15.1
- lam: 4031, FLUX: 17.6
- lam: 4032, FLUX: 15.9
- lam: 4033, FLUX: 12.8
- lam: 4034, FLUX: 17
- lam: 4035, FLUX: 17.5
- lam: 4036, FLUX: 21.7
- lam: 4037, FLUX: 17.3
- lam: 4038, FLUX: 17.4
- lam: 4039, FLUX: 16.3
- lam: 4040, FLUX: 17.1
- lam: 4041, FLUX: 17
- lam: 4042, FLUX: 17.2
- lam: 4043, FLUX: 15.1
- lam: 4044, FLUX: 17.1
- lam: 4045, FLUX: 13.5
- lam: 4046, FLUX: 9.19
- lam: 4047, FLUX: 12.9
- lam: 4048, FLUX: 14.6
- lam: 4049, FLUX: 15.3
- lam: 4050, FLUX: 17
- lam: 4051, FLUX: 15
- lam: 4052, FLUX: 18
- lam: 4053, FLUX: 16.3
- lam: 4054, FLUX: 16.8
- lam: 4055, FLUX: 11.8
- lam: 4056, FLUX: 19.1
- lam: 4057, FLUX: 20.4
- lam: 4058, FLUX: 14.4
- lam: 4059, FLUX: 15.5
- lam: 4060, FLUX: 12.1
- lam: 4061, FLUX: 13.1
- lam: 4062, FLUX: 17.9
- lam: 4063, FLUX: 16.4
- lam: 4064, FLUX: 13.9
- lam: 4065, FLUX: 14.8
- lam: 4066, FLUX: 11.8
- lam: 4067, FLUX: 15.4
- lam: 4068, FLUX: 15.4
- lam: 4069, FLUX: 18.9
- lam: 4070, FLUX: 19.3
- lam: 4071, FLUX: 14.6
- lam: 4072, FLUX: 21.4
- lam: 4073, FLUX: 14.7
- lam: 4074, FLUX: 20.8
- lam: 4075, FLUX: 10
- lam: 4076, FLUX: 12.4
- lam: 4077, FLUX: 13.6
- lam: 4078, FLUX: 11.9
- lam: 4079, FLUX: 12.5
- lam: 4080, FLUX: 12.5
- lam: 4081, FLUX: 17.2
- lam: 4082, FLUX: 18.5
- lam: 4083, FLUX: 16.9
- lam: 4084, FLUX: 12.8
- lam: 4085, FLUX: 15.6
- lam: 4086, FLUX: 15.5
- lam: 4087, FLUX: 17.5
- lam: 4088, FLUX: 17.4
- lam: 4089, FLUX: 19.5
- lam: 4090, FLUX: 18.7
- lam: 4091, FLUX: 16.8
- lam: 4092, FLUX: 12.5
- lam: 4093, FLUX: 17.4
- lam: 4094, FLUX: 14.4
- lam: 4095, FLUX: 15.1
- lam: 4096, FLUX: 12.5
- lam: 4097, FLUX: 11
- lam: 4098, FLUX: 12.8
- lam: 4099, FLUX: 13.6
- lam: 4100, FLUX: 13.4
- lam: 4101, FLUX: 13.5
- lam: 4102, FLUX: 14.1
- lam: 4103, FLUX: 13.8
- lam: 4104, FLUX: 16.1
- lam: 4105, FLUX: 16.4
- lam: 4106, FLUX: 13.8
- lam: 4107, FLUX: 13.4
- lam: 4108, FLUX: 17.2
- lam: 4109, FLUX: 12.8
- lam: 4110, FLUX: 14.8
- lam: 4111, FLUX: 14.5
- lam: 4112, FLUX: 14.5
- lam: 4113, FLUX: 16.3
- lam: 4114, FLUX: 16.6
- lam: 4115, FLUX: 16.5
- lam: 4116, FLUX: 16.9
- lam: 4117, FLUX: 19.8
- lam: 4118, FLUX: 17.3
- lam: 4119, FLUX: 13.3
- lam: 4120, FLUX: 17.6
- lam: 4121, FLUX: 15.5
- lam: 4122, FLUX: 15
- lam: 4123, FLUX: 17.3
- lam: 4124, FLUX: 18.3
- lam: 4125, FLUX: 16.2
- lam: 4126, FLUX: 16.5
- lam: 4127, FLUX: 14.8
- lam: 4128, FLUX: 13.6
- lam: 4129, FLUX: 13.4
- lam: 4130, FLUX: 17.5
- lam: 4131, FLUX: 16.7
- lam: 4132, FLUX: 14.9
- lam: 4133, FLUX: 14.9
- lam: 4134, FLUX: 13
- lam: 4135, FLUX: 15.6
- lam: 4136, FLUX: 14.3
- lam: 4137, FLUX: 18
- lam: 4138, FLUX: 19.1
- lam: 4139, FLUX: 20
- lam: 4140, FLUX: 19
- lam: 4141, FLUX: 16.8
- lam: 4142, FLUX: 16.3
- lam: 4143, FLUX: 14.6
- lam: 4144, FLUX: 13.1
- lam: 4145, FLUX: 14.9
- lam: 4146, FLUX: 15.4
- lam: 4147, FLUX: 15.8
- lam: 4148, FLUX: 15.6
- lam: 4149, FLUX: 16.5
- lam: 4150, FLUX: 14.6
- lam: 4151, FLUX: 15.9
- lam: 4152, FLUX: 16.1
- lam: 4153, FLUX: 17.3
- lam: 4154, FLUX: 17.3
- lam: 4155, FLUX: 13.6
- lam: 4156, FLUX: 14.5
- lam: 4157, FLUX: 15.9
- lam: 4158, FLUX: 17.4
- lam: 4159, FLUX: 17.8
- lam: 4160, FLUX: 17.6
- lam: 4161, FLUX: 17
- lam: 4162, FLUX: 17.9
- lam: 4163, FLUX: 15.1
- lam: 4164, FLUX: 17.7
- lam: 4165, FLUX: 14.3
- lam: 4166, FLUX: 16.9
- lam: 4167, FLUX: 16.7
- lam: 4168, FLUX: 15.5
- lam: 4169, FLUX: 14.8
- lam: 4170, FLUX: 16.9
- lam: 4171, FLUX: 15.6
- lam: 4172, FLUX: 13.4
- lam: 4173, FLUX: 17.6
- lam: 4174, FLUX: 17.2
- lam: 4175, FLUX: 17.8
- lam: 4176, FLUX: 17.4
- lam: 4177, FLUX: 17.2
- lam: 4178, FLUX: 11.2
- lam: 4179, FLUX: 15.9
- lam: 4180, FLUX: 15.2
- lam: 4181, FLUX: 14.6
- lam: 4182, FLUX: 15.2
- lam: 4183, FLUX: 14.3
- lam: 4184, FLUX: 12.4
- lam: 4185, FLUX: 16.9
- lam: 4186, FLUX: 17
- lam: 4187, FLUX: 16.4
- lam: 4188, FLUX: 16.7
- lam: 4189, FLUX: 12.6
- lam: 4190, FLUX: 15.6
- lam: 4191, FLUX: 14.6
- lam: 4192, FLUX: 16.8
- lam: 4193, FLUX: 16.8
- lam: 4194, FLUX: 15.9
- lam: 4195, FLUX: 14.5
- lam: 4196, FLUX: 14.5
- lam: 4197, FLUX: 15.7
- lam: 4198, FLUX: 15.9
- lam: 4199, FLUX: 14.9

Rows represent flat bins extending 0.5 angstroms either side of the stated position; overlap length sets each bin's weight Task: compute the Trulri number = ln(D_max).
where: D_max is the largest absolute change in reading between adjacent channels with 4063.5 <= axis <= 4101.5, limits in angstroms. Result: 2.38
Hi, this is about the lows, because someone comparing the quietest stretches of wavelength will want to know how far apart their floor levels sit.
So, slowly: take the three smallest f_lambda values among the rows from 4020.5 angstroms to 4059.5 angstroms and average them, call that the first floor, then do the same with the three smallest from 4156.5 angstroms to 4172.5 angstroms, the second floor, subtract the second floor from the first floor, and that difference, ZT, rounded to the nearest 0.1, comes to -2.9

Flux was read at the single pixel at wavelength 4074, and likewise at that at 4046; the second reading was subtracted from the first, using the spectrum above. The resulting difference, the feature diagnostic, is 11.6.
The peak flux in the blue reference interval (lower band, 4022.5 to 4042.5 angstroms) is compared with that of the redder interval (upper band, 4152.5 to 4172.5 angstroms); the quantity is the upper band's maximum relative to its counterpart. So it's 0.825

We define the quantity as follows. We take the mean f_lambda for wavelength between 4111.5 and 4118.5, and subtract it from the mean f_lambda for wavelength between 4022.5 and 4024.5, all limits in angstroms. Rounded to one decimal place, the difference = 1.4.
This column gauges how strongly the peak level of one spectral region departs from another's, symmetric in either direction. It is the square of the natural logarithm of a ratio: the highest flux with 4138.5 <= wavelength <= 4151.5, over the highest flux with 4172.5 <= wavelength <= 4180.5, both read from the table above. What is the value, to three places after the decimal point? 0.014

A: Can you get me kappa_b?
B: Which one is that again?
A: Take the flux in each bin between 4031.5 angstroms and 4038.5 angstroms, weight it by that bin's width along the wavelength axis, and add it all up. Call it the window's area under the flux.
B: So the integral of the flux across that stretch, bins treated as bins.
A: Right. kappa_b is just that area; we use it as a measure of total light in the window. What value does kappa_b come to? 120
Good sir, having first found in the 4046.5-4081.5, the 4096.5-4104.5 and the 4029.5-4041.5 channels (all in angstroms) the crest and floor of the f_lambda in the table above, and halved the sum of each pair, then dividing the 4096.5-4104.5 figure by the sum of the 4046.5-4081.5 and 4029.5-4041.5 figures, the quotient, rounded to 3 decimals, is 0.411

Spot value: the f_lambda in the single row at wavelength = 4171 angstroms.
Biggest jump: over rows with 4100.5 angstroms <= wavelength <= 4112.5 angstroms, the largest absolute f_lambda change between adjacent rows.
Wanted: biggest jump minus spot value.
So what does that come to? -11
